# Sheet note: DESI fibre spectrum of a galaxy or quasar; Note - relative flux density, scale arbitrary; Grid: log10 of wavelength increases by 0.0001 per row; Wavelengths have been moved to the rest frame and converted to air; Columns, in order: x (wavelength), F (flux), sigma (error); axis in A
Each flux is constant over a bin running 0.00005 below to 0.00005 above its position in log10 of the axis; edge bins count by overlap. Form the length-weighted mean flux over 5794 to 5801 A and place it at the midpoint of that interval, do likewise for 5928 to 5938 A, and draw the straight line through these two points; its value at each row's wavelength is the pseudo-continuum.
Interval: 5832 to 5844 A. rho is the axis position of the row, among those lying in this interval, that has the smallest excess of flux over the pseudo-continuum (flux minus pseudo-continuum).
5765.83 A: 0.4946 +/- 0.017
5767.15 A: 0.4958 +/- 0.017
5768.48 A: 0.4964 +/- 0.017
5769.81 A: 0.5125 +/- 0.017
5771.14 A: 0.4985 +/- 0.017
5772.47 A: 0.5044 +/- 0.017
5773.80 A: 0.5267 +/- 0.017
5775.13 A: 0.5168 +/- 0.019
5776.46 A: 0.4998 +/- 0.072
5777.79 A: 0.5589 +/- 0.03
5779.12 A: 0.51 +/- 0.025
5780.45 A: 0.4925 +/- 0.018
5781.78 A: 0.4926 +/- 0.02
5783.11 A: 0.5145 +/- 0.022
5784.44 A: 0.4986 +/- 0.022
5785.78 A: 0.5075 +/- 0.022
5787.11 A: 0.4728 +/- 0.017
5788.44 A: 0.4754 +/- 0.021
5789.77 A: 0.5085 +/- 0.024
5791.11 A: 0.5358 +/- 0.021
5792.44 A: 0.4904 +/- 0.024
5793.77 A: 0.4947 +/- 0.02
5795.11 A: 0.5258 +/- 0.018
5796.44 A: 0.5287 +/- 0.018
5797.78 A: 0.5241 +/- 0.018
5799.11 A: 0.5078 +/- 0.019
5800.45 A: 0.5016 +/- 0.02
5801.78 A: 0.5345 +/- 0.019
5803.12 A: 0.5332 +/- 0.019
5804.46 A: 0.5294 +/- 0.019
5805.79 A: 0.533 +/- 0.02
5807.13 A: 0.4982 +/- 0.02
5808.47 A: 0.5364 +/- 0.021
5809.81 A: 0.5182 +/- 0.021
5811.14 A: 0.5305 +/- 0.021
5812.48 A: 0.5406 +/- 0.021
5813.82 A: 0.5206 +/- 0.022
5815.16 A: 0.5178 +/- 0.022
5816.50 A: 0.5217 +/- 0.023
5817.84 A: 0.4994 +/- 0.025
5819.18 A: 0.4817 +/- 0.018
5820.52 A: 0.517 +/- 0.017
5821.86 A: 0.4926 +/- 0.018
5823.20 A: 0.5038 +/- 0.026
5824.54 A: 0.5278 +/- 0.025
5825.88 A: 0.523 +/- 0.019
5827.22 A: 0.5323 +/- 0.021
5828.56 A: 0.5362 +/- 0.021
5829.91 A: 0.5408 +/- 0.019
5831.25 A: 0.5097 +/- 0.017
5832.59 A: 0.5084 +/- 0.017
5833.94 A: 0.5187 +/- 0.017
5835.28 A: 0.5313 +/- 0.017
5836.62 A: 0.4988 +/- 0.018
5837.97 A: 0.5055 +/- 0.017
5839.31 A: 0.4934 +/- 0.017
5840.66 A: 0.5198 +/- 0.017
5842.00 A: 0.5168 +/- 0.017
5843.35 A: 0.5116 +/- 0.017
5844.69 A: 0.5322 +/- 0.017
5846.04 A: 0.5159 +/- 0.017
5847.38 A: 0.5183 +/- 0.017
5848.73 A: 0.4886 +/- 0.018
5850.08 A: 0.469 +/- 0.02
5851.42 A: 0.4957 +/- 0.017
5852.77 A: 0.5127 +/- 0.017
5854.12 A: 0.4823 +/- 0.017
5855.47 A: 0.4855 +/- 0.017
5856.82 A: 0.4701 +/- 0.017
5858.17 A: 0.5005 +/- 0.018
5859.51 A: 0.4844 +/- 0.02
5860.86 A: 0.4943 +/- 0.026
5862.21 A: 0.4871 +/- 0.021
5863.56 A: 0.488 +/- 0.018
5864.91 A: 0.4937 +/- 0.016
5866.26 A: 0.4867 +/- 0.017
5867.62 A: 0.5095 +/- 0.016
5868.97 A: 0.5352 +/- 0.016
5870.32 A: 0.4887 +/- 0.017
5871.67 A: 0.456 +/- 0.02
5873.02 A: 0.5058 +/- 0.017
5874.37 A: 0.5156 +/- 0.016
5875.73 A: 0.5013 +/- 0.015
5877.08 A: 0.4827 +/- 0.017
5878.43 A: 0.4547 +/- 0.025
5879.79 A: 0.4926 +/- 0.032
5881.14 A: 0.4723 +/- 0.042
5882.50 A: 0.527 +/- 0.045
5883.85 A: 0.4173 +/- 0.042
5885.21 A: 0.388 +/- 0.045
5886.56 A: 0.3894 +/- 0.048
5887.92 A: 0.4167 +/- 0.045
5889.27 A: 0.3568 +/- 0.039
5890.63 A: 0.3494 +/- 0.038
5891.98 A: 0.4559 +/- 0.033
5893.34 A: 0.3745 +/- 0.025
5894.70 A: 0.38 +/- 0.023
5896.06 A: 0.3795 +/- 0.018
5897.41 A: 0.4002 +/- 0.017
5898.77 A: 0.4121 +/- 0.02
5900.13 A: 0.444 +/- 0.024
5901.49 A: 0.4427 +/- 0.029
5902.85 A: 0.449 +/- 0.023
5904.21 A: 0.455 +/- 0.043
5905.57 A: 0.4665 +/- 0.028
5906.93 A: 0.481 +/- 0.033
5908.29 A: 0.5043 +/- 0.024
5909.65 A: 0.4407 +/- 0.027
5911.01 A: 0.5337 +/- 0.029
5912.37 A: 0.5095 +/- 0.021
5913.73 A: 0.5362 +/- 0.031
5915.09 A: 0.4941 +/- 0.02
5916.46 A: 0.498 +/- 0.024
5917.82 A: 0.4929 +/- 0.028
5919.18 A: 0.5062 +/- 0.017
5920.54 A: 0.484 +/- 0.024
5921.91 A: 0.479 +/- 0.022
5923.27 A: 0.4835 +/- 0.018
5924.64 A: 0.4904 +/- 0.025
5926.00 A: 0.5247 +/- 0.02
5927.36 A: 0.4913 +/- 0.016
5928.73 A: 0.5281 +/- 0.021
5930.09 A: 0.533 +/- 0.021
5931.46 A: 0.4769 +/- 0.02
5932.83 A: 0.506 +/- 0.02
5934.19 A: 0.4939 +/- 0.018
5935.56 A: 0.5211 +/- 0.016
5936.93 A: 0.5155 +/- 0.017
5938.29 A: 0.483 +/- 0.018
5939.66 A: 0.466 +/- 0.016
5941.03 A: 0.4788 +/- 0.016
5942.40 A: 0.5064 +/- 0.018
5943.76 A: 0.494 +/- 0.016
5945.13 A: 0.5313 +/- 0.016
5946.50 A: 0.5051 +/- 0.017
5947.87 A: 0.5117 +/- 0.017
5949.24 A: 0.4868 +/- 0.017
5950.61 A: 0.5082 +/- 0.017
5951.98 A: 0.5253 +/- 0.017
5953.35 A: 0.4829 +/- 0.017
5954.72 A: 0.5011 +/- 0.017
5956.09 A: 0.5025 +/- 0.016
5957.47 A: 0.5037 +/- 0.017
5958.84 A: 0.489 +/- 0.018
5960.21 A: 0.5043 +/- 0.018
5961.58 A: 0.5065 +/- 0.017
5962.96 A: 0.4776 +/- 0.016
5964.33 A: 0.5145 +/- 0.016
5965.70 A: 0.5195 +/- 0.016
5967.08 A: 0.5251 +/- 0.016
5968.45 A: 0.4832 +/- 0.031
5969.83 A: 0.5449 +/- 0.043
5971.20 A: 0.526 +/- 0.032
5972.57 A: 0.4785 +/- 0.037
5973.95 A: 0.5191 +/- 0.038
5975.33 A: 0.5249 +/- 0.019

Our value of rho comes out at 5839.31 A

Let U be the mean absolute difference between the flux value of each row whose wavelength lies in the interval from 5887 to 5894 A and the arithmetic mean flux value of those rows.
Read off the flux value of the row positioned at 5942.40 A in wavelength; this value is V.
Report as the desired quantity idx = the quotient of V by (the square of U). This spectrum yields 380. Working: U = 0.037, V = 0.5064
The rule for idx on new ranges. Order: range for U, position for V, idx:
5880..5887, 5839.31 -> 208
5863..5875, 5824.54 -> 1883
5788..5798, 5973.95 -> 1571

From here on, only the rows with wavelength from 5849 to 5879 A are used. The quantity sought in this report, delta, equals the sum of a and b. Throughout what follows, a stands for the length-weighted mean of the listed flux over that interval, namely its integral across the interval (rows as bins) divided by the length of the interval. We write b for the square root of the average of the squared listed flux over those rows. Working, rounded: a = 0.491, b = 0.491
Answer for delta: 0.98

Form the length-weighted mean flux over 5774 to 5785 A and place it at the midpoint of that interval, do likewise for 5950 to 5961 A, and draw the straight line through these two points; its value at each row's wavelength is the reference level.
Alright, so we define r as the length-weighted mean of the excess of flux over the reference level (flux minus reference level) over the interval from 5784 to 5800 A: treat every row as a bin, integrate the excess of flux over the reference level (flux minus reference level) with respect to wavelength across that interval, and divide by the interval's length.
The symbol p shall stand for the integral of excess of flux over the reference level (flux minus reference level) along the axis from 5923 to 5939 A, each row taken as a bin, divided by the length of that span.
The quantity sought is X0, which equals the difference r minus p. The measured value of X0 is -0.01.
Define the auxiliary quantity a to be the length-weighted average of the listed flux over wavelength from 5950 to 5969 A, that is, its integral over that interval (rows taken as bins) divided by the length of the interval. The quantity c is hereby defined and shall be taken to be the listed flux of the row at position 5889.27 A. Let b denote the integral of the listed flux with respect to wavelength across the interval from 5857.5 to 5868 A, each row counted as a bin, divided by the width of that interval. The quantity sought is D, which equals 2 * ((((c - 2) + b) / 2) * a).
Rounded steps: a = 0.503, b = 0.493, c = 0.3568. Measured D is -0.579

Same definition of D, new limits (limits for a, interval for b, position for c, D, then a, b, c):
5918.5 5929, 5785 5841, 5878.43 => -0.512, 0.497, 0.515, 0.4547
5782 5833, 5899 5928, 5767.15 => -0.525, 0.515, 0.485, 0.4958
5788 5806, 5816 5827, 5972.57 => -0.522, 0.516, 0.509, 0.4785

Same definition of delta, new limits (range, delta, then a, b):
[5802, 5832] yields 1.04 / 0.520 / 0.520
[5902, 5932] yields 0.99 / 0.493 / 0.494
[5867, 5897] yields 0.90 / 0.447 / 0.452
